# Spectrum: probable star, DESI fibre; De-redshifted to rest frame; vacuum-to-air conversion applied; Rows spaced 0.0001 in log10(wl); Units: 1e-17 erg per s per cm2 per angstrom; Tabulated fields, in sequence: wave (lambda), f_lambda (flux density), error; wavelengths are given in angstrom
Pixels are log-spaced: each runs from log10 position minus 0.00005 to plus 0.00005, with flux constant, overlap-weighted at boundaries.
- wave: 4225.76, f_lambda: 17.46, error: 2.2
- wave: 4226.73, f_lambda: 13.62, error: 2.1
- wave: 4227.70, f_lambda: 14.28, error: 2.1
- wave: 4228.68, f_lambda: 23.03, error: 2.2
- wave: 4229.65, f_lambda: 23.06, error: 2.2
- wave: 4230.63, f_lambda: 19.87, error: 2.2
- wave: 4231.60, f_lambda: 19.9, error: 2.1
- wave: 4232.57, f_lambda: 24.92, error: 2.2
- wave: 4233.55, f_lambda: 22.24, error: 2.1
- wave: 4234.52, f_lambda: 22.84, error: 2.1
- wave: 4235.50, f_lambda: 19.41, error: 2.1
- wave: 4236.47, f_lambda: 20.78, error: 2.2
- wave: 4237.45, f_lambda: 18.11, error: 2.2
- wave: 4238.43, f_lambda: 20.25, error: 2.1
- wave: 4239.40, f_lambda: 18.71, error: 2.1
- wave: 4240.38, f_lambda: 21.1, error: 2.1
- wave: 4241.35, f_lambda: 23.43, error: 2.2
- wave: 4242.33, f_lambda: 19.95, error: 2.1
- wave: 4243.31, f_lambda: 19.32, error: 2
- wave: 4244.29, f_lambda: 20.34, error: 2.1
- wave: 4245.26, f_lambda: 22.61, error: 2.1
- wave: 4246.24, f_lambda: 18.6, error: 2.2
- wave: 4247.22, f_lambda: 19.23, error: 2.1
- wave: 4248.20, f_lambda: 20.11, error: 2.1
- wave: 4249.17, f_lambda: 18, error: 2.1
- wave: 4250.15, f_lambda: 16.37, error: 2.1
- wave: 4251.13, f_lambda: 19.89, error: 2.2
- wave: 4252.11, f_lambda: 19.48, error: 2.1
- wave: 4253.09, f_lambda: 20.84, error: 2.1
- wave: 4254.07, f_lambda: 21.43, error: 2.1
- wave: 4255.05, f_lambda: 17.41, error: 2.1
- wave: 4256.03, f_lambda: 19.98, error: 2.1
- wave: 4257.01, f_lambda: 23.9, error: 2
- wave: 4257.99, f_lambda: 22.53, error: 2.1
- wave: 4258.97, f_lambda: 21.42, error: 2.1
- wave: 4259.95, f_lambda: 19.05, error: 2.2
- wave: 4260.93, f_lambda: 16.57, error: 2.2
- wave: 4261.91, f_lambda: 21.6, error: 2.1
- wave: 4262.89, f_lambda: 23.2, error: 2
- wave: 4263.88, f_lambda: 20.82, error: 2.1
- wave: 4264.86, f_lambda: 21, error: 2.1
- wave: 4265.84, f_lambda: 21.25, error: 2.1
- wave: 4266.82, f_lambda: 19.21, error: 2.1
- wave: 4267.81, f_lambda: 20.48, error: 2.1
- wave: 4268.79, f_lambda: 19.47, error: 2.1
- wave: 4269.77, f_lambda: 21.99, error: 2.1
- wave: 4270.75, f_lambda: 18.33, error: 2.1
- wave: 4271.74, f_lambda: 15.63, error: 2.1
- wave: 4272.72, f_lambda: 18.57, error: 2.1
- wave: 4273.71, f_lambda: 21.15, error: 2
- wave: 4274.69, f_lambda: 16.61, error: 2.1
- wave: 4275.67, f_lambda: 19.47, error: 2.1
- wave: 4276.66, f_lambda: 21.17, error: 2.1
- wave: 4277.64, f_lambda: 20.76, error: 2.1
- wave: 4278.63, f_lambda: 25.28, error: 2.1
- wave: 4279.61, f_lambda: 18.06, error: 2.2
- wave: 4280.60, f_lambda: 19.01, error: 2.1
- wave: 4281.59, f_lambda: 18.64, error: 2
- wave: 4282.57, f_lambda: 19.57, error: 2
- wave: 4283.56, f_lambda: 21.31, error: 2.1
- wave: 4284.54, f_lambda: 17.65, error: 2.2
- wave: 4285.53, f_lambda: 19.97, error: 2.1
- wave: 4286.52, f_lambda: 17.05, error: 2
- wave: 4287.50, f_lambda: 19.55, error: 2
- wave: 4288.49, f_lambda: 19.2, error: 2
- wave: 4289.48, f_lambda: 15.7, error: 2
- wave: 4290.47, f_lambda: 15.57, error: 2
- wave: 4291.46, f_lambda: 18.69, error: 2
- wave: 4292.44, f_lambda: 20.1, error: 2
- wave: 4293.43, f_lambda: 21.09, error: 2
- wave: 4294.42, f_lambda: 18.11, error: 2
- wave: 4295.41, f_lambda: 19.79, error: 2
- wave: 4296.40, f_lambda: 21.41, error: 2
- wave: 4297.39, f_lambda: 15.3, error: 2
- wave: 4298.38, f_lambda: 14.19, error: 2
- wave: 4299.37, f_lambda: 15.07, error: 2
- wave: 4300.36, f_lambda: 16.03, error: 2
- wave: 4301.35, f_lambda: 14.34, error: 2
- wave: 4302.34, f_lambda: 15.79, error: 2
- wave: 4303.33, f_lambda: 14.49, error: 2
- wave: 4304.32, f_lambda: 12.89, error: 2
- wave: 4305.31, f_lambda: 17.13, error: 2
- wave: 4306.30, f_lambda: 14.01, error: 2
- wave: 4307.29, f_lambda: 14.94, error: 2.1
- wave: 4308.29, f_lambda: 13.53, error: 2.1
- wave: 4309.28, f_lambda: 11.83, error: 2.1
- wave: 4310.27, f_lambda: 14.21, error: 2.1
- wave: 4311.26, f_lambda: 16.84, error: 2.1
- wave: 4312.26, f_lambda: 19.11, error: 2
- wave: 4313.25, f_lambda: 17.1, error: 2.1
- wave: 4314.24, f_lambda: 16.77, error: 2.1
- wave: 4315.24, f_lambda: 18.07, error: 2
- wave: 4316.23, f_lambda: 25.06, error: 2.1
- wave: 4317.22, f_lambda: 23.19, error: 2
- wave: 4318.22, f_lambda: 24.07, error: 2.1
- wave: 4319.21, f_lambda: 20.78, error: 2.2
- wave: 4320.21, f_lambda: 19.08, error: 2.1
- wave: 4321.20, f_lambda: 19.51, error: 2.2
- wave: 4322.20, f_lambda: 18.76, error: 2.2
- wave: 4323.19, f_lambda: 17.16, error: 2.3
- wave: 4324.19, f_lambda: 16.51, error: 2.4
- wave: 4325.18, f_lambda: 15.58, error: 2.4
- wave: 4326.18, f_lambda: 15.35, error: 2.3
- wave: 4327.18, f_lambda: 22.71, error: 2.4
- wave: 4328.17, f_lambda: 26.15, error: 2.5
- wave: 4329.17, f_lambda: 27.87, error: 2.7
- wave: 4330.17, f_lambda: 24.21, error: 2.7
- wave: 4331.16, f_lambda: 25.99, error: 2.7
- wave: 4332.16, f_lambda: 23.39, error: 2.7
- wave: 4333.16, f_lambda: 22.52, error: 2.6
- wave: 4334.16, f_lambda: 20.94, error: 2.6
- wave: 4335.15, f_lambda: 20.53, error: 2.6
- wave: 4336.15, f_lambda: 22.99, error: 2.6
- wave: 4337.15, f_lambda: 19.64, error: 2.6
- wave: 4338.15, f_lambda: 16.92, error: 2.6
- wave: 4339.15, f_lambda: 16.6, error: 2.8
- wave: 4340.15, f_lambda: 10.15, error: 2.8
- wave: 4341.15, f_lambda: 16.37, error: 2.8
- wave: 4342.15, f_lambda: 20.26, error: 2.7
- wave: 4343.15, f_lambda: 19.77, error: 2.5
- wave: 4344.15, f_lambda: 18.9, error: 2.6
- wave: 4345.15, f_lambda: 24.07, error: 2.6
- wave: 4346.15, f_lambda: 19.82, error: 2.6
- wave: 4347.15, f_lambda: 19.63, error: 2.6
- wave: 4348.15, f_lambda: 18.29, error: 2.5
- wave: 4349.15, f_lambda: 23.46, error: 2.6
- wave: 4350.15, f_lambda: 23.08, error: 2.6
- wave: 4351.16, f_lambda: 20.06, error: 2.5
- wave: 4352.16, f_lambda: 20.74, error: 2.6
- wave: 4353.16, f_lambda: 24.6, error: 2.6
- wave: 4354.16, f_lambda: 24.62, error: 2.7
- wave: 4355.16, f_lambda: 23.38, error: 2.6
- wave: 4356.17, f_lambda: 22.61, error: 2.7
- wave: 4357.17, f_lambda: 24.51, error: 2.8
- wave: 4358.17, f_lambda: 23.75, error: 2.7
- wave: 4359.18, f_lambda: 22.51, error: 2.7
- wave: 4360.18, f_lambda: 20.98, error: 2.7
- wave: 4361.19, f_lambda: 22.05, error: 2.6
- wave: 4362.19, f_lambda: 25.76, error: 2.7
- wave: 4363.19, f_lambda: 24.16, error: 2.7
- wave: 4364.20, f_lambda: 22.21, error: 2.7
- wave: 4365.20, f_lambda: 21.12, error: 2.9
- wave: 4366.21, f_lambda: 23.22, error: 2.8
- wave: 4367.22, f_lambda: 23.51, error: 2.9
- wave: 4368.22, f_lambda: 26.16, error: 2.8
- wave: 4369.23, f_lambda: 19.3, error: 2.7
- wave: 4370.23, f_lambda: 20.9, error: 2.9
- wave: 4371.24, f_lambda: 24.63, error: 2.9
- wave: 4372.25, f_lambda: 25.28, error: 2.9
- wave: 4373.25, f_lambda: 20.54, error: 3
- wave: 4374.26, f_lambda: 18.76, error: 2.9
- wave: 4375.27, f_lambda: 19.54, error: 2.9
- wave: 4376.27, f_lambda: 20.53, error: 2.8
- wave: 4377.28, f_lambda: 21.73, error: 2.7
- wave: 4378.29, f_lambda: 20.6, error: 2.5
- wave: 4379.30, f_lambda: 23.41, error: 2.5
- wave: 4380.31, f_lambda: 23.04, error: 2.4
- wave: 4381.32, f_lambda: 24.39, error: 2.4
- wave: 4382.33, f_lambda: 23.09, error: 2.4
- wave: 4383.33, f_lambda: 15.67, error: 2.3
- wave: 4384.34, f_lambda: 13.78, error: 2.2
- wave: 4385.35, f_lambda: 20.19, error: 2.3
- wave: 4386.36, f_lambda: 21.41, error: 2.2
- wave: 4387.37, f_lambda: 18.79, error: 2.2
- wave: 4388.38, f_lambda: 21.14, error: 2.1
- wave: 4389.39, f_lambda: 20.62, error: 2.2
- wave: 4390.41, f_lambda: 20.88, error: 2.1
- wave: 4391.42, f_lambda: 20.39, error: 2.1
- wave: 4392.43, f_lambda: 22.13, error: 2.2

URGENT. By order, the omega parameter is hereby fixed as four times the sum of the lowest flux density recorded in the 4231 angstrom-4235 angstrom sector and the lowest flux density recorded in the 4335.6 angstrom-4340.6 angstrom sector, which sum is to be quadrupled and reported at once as 120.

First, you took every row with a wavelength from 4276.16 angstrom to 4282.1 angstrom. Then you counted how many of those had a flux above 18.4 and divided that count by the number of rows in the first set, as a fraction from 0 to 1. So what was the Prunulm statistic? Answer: 0.83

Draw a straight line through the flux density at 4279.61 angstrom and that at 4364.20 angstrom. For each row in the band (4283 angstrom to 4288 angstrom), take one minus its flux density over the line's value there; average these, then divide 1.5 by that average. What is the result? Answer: -36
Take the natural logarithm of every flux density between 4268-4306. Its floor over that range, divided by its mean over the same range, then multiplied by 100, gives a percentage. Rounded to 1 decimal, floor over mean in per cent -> 88.3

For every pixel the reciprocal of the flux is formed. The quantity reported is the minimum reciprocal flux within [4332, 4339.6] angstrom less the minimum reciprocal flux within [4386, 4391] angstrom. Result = -0.0040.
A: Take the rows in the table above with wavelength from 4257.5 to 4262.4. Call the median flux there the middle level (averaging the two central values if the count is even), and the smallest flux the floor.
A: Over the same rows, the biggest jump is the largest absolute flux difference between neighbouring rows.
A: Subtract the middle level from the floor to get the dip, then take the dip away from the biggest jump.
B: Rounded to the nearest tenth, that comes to 9.9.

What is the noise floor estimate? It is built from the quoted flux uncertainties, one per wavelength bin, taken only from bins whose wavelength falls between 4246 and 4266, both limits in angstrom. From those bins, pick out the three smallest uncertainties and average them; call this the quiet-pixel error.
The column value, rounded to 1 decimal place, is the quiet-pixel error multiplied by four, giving 8.1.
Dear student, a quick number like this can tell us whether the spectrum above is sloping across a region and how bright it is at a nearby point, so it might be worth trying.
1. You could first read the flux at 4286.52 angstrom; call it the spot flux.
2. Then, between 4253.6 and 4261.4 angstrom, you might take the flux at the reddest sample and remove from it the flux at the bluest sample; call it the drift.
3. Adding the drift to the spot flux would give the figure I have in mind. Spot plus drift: 12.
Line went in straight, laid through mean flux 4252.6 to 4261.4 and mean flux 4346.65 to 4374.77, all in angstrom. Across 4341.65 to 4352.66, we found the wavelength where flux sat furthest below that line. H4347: 4348.15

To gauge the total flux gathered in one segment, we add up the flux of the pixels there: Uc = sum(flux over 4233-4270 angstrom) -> 773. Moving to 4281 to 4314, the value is 560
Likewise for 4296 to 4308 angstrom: 186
